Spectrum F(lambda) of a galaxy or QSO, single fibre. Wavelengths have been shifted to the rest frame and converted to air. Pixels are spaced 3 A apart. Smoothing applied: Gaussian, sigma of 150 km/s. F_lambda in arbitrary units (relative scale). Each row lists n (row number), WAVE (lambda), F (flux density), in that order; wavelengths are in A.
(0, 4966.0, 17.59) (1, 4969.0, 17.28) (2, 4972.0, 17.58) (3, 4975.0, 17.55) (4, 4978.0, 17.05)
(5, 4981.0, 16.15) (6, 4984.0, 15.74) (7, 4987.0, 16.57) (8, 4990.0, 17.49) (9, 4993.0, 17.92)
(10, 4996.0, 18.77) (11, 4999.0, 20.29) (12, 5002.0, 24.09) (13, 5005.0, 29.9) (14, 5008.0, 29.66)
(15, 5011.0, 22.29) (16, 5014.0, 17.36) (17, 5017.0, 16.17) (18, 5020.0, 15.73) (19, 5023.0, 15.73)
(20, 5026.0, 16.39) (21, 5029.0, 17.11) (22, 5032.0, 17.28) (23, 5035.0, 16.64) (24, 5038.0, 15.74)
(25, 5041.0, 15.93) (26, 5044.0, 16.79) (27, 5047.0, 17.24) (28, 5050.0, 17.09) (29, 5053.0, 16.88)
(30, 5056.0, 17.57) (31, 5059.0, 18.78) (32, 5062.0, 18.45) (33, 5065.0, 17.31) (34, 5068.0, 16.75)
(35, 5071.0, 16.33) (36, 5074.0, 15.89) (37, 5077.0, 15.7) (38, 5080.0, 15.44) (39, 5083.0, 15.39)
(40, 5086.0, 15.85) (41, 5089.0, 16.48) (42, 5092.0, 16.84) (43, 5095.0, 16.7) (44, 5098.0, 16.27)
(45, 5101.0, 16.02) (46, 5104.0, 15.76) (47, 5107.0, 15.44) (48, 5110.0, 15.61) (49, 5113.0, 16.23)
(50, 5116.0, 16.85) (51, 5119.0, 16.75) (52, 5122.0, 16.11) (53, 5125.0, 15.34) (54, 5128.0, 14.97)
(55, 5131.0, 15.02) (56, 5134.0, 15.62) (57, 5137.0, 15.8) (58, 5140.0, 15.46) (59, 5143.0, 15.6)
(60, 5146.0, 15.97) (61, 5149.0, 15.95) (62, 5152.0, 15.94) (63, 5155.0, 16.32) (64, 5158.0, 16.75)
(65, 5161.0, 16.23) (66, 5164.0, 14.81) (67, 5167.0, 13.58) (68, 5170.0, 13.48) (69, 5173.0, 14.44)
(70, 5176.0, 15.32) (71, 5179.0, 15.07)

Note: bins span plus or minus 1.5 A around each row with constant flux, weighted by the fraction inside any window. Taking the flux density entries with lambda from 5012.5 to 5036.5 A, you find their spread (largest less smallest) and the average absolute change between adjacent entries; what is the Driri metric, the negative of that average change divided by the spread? -0.33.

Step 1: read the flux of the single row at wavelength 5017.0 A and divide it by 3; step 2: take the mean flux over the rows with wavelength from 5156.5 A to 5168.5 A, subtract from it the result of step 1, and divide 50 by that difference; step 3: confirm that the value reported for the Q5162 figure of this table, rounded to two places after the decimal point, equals 5.02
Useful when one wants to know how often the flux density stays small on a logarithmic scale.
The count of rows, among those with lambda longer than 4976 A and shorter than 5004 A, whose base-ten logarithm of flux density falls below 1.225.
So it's 3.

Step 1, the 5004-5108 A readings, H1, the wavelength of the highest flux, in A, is 5005.0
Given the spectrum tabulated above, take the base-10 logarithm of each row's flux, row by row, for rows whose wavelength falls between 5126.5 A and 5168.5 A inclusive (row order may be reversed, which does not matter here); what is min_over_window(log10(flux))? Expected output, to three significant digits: 1.13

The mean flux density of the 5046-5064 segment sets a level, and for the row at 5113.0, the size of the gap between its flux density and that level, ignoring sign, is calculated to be 1.4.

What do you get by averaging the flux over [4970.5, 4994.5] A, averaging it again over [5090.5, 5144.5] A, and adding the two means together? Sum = 32.9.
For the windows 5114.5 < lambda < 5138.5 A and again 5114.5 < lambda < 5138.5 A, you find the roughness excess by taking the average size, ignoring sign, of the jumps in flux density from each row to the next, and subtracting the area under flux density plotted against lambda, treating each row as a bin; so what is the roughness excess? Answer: -379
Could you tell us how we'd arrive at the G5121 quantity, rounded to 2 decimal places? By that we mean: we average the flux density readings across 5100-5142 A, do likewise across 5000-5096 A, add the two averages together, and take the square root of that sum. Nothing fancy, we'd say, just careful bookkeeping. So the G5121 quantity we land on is 5.80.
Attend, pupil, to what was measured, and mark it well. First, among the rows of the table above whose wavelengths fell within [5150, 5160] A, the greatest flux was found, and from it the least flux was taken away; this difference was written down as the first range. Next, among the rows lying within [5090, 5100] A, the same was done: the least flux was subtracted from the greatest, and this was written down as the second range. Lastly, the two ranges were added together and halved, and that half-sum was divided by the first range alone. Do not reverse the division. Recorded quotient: 0.85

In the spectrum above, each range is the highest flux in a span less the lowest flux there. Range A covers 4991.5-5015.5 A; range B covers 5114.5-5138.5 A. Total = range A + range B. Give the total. 14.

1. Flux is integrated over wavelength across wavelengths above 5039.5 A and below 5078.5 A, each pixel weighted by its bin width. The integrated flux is 662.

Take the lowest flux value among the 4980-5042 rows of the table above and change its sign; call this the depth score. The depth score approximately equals -15.7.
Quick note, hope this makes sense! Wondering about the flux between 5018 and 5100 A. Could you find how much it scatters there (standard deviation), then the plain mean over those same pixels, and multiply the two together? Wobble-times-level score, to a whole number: 14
